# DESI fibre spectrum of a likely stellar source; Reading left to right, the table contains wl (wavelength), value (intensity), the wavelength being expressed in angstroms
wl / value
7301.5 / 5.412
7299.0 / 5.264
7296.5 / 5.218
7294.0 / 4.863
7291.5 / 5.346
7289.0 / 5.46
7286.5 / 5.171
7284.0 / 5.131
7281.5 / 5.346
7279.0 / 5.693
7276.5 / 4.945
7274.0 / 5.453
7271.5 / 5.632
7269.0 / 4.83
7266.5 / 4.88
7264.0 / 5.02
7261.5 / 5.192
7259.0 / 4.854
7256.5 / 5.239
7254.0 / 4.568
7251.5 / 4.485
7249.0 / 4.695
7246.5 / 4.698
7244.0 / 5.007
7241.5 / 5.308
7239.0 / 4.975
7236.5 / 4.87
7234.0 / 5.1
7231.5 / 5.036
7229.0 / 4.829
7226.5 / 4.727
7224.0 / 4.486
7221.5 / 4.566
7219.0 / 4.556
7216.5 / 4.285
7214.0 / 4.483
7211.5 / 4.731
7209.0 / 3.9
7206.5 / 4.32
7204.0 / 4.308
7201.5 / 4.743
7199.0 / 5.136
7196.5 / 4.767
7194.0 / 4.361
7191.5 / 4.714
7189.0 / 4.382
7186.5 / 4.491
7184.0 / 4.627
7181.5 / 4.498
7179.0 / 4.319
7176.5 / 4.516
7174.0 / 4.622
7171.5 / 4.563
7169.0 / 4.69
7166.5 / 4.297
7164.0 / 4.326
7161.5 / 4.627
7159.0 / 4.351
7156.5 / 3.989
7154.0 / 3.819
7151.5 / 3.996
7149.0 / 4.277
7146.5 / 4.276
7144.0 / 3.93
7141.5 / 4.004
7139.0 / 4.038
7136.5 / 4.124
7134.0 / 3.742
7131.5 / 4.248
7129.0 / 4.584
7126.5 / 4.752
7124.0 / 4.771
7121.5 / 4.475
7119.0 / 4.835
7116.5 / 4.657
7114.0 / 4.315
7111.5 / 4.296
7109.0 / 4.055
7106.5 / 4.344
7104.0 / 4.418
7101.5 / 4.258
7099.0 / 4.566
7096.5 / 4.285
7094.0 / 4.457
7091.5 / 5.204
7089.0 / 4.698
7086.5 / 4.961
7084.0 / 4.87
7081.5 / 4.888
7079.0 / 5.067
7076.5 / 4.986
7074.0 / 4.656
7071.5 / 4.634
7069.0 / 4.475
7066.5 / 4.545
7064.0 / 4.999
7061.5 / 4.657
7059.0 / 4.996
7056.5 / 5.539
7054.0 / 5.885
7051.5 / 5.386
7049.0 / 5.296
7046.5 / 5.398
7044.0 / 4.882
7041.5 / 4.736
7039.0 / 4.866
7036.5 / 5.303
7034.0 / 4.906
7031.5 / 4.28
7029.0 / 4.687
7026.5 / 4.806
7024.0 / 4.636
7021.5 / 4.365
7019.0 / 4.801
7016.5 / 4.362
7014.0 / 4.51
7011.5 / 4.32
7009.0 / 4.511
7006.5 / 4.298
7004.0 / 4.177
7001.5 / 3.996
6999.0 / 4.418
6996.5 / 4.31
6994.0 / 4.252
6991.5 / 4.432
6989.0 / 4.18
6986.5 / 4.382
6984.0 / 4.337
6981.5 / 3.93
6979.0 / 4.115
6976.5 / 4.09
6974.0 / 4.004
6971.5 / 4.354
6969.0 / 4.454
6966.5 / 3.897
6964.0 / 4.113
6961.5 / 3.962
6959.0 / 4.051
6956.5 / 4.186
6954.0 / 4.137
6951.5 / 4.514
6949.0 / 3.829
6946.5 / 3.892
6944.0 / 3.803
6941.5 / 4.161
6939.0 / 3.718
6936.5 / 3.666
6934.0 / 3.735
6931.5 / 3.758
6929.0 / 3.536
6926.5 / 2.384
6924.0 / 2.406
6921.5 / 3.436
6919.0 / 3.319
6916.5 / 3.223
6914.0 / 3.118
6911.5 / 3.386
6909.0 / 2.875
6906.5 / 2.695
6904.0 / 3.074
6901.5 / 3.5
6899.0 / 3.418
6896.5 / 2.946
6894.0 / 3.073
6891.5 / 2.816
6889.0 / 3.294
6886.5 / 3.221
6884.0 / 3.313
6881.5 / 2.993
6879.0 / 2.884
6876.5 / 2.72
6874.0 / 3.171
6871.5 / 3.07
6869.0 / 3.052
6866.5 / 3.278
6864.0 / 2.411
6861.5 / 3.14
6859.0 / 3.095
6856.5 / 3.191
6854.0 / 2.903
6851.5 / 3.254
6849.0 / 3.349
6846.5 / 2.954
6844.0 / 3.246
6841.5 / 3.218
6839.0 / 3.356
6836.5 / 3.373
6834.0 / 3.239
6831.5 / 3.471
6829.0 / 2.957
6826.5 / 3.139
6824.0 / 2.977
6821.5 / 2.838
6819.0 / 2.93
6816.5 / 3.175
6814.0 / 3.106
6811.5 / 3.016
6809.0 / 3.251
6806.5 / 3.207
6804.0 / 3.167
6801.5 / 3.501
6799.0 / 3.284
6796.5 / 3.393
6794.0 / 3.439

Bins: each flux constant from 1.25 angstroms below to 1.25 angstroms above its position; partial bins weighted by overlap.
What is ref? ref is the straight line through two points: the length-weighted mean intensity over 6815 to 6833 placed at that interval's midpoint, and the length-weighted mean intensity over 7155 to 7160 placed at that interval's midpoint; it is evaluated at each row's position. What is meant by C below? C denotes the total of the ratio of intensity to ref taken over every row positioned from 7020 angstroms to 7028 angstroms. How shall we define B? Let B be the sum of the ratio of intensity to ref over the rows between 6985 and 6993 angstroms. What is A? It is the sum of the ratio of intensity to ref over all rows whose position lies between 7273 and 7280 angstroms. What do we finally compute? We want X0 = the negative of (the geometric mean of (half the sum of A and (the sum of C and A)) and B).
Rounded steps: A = 3.56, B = 3.6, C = 3.7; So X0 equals -4.42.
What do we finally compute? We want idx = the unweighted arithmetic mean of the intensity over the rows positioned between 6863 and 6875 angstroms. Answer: 3.00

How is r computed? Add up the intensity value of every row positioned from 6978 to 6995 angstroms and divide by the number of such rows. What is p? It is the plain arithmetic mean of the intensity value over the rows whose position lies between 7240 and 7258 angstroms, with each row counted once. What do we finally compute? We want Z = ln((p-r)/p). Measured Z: -2.1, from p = 4.86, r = 4.2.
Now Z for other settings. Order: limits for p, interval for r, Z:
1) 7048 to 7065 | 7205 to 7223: -1.8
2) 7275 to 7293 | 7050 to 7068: -3.5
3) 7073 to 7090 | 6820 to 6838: -1.0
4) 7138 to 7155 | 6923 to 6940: -1.7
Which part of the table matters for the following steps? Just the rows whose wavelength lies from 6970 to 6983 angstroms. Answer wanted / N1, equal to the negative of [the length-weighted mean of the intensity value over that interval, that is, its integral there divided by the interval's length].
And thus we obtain -4.1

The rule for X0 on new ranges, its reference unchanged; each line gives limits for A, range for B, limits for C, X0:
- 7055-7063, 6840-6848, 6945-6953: -4.15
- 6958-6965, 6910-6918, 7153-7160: -3.77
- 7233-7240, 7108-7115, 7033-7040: -4.14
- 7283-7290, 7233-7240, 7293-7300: -4.18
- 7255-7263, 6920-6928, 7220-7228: -3.48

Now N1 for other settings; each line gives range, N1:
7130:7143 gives -4.0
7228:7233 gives -4.9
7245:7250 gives -4.7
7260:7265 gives -5.1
